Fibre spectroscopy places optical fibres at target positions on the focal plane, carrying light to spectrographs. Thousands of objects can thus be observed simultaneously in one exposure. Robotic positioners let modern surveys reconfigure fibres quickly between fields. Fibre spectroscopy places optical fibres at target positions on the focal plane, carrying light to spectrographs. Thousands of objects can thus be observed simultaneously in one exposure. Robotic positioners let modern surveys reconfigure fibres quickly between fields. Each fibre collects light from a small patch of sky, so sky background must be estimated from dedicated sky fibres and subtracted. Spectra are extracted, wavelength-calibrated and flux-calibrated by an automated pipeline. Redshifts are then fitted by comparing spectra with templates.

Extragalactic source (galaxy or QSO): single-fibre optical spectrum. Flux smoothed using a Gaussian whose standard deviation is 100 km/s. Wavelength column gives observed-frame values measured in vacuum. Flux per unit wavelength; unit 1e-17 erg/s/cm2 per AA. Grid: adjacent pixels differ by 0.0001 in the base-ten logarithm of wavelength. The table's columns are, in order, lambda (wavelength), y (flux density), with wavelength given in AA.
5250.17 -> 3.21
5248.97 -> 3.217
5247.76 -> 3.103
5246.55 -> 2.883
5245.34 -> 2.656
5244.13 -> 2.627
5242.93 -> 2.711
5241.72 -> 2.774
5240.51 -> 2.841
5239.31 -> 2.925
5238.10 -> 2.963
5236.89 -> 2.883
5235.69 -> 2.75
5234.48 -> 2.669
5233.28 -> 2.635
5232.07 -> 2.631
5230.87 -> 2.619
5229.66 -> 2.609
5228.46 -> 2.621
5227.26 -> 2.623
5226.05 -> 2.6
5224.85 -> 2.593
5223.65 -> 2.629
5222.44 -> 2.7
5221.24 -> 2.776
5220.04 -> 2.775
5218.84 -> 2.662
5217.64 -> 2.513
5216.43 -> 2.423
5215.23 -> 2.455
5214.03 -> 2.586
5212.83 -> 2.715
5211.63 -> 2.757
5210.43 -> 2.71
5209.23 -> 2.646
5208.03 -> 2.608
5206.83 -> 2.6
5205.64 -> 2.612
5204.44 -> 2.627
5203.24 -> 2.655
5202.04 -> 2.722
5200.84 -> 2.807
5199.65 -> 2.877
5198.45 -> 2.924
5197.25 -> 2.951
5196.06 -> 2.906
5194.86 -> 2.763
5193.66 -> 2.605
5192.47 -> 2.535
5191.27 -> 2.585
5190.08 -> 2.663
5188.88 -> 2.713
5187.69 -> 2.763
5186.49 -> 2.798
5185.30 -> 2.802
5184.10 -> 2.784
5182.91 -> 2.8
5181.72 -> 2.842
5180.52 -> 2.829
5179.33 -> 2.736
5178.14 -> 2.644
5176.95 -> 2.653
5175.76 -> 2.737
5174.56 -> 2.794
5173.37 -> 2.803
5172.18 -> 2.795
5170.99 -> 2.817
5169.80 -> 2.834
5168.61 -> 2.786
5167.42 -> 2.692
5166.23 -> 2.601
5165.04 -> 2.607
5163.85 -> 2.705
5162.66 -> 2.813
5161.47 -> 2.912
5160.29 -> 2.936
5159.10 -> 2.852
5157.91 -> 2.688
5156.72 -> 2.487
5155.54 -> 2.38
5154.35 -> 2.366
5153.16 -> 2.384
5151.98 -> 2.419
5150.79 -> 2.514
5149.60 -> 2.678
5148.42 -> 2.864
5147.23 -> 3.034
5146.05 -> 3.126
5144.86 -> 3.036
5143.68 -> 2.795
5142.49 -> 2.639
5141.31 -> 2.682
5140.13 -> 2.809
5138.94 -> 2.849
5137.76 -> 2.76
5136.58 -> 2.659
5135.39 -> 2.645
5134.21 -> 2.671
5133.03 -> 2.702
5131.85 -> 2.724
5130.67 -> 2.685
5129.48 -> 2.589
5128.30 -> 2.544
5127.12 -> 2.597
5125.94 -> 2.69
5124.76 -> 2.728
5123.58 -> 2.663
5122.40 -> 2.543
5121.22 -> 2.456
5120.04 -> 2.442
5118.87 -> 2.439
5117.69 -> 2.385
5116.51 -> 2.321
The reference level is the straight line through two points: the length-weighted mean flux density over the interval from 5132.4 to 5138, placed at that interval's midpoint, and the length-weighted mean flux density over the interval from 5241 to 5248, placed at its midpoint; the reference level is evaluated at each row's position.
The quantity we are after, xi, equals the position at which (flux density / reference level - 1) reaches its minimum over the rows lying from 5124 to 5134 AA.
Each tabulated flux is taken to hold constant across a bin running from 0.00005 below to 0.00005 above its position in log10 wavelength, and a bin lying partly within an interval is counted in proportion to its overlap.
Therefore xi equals 5128.30 AA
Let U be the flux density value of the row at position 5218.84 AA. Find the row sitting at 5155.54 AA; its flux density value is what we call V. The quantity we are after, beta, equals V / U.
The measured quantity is 0.89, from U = 2.662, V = 2.38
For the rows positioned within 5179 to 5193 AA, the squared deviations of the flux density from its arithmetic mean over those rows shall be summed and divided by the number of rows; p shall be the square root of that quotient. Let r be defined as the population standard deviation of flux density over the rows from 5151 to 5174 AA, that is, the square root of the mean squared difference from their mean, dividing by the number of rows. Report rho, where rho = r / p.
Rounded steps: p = 0.093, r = 0.18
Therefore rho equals 2.0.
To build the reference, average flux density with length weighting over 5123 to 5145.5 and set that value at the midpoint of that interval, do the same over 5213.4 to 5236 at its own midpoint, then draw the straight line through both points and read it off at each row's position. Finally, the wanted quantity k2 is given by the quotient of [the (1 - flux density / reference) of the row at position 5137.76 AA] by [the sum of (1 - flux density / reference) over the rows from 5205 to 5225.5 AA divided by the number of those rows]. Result 43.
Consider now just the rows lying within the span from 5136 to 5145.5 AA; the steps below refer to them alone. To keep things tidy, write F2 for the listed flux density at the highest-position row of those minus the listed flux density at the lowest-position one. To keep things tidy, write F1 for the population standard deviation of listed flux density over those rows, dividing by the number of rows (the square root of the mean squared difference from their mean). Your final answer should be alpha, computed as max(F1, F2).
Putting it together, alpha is 0.38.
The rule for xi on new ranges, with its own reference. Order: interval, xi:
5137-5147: 5142.49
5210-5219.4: 5216.43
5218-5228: 5224.85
